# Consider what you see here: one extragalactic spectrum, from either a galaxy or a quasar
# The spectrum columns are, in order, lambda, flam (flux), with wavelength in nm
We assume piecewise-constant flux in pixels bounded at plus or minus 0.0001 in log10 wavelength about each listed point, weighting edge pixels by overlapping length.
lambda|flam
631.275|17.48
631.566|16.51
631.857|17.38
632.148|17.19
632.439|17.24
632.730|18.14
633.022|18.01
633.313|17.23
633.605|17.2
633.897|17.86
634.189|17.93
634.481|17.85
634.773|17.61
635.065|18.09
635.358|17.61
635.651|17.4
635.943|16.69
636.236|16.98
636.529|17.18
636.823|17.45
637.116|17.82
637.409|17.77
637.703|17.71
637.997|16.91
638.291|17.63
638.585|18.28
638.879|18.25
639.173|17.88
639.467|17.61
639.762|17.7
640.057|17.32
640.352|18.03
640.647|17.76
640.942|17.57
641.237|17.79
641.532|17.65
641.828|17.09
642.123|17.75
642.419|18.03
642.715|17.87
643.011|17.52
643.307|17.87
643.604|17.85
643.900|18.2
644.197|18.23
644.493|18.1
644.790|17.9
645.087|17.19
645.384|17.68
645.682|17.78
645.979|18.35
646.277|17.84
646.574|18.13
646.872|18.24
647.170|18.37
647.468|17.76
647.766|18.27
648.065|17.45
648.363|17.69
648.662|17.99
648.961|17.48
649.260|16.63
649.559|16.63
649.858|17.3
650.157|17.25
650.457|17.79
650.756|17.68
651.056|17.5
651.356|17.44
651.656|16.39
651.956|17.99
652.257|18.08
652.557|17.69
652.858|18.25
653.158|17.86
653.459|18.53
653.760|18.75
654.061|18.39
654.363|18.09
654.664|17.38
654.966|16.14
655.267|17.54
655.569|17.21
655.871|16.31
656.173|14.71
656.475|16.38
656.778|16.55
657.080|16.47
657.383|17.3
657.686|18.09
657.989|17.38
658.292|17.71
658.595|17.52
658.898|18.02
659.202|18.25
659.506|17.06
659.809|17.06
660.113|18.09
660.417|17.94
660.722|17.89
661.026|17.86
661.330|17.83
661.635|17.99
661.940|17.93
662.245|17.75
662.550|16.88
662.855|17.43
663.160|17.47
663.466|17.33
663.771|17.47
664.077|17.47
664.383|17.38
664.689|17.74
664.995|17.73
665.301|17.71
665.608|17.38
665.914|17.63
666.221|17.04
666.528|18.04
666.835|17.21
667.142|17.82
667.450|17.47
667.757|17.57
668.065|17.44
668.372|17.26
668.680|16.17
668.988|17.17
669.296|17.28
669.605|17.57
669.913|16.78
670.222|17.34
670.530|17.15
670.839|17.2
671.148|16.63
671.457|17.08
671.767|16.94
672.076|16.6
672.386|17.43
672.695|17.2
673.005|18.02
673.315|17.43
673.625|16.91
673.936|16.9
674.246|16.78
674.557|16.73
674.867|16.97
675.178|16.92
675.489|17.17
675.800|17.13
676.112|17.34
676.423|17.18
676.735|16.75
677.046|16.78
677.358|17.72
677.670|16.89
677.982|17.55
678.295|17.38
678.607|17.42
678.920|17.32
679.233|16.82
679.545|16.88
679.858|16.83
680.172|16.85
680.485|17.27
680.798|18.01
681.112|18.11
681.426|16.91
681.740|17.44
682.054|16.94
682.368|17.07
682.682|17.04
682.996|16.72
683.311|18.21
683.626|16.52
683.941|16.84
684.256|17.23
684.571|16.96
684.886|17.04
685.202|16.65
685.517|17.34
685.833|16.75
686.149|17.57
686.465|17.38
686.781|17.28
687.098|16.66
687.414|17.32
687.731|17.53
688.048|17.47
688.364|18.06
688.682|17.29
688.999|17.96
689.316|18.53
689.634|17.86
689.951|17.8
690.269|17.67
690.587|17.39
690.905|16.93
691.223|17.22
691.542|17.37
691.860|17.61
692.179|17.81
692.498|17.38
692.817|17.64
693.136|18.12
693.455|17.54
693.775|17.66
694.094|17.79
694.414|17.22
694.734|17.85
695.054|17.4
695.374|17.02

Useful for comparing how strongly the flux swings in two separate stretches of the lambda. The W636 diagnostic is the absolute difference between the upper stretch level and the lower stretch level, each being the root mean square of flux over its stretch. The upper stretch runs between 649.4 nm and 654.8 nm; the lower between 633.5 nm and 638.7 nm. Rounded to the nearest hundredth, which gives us 0.17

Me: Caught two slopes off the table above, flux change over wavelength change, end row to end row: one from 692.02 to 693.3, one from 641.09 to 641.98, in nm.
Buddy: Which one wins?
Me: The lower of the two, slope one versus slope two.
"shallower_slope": -1.2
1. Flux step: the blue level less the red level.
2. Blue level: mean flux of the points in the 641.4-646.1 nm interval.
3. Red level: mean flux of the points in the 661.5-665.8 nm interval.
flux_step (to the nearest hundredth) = 0.27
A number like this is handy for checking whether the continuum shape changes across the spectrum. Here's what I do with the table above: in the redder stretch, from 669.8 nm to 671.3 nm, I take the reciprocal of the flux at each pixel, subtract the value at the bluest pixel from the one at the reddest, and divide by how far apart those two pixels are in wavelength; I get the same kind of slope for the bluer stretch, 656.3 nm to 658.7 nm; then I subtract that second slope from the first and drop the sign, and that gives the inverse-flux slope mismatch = 0.0023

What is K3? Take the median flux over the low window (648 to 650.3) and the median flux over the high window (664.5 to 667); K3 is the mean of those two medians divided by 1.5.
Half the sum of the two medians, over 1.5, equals 11.7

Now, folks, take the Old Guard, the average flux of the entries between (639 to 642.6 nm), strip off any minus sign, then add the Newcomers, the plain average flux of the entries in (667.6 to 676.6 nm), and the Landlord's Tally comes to 34.8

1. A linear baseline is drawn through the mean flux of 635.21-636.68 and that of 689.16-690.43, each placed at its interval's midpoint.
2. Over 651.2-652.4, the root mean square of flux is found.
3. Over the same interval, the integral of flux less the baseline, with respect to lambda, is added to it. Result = 17.6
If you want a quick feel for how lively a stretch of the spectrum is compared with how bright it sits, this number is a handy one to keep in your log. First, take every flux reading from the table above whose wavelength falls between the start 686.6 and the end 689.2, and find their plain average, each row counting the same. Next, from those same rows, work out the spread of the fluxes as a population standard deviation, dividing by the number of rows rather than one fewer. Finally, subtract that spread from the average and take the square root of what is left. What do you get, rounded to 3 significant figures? 4.13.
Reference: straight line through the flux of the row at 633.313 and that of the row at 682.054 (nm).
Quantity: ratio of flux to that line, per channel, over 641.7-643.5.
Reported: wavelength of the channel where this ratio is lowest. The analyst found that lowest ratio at 641.828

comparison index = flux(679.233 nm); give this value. 16.82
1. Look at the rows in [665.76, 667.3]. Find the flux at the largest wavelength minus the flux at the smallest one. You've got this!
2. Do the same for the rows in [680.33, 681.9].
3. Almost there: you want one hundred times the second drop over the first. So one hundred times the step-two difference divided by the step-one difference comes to 89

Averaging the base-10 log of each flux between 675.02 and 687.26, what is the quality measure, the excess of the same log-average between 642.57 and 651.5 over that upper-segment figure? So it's 0.014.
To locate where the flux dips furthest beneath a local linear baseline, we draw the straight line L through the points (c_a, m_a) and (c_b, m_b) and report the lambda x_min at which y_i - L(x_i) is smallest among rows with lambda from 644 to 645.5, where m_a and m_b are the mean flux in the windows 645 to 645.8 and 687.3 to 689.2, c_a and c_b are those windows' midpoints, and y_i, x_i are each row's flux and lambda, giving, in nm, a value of 645.087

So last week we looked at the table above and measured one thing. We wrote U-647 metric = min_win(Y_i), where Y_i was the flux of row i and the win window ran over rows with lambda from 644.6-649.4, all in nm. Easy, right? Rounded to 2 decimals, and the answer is 16.63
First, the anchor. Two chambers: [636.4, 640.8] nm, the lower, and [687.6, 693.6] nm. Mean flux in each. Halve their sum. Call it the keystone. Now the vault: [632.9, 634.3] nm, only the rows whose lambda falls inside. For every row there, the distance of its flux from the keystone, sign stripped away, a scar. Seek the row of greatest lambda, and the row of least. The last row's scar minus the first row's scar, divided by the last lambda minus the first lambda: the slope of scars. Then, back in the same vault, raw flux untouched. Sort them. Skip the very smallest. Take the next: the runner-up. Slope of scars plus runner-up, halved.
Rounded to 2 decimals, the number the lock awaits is 8.58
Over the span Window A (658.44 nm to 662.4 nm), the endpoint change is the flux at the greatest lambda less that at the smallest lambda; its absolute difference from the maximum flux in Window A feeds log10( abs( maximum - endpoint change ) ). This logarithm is 1.256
